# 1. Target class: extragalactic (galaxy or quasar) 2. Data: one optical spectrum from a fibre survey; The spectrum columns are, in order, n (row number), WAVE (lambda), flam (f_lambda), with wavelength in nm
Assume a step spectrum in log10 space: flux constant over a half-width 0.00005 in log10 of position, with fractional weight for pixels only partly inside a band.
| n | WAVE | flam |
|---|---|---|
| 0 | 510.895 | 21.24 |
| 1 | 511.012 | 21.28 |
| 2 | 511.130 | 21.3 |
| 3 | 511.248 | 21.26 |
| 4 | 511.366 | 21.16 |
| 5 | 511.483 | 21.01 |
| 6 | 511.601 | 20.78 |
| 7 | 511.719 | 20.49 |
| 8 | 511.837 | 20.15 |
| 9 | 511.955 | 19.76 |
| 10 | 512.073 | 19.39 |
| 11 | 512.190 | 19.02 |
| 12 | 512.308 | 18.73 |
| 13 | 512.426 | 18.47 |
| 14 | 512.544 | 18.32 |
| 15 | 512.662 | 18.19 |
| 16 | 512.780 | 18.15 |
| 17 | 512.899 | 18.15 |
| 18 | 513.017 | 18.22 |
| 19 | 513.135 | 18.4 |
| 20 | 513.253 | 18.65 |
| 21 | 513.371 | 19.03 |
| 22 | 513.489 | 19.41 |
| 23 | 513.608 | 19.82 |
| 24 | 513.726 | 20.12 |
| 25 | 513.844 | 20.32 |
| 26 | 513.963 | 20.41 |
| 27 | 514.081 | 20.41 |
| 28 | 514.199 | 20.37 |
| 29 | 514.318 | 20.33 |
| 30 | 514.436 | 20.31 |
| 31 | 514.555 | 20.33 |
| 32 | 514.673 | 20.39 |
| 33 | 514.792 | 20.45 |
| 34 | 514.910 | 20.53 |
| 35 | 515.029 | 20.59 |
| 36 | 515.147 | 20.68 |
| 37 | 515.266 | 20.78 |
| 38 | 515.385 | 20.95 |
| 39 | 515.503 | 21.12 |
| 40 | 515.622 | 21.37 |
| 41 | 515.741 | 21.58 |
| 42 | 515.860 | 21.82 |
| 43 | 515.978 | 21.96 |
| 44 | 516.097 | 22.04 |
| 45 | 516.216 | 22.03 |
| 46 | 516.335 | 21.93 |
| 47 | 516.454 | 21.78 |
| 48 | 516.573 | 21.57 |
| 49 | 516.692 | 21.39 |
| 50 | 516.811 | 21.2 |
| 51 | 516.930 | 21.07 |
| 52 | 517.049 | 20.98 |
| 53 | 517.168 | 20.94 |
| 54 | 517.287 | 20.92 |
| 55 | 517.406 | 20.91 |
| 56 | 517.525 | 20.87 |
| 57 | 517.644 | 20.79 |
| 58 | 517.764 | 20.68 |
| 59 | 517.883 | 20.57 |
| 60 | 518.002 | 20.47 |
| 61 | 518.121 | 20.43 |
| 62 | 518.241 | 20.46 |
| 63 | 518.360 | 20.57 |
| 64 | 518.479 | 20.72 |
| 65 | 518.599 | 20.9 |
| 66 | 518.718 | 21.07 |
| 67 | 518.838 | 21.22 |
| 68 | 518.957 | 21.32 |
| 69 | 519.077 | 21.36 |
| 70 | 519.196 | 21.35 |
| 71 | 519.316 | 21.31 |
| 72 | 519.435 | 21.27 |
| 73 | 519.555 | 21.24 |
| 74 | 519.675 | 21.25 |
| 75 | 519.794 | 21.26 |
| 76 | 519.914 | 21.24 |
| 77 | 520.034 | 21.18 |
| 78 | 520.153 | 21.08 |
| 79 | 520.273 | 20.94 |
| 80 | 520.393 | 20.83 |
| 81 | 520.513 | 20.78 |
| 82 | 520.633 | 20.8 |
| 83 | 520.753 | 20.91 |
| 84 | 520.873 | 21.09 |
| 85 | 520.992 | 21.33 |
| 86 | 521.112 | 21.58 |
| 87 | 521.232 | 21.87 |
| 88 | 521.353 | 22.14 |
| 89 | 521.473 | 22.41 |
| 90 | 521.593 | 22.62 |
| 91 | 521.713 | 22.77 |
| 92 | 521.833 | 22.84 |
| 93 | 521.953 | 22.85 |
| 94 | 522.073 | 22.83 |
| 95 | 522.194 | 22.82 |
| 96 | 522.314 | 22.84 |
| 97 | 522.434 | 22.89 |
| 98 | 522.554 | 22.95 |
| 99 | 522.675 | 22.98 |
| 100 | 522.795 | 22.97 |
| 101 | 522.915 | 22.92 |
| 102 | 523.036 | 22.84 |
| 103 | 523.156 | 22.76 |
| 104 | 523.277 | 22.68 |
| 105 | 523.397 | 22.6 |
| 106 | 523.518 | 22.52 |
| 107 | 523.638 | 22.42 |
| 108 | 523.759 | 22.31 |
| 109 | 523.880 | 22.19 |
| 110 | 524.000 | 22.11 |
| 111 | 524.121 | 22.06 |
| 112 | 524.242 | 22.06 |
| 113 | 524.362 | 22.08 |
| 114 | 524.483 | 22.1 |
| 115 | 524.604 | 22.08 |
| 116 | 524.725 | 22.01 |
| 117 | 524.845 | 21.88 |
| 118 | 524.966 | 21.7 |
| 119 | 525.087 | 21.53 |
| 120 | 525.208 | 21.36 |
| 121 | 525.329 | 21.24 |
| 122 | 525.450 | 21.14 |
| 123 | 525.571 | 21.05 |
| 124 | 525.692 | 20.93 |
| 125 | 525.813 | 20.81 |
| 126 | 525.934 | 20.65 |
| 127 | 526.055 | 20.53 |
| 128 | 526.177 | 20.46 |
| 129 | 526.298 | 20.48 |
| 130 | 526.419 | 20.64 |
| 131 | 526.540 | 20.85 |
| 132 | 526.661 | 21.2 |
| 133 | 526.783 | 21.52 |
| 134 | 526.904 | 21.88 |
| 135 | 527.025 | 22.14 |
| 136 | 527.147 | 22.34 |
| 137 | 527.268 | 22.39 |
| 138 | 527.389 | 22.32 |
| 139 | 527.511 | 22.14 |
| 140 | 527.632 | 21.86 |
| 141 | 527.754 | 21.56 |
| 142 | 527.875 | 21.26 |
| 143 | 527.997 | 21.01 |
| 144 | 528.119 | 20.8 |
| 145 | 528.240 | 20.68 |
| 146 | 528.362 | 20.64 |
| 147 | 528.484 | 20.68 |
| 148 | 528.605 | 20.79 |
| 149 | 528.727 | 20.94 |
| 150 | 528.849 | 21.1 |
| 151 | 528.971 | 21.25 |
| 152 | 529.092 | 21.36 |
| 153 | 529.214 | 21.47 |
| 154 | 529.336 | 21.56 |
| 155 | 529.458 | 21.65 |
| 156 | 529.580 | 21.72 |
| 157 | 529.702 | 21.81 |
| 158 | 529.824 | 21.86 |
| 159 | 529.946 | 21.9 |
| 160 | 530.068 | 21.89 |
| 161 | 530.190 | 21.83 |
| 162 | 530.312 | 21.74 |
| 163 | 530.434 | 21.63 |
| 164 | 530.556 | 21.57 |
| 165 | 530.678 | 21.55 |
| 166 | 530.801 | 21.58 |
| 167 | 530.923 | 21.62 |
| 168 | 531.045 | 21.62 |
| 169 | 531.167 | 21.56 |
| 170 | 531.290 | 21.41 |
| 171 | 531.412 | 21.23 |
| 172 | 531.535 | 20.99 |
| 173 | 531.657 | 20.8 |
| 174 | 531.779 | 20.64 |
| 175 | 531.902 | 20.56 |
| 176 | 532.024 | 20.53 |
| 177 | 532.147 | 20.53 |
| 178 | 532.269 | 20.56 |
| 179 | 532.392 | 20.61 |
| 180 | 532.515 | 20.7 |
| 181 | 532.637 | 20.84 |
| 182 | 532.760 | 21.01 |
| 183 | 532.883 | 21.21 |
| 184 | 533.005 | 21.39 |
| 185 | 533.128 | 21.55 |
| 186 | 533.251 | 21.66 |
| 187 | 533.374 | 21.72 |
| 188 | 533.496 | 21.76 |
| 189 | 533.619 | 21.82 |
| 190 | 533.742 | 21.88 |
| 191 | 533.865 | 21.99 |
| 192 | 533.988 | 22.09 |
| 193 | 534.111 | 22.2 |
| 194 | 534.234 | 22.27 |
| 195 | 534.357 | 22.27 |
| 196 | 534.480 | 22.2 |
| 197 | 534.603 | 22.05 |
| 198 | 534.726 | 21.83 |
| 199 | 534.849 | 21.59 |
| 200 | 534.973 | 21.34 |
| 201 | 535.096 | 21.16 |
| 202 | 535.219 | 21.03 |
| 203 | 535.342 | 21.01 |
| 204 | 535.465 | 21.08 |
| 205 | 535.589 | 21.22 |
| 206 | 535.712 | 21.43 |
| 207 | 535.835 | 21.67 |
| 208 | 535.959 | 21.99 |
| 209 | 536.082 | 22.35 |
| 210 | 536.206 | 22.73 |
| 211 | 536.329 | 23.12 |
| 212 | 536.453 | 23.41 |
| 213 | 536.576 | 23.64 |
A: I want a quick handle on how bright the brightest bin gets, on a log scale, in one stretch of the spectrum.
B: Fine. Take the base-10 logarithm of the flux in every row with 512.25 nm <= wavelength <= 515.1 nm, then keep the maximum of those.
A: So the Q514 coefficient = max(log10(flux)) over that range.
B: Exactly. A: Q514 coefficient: 1.31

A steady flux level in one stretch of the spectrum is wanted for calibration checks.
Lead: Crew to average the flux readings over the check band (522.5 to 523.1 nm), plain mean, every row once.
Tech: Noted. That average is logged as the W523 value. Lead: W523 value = 22.9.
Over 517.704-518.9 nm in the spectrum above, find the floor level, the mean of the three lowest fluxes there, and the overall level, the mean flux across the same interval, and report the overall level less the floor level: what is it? 0.26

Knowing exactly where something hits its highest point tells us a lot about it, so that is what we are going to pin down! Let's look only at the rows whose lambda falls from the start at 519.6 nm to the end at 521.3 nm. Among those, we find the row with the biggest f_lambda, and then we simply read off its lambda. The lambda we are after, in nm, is 521.232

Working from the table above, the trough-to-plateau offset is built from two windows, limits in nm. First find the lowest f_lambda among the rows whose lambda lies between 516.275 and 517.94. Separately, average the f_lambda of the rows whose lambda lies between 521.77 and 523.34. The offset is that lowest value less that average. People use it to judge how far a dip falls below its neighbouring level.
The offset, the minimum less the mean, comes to -2.3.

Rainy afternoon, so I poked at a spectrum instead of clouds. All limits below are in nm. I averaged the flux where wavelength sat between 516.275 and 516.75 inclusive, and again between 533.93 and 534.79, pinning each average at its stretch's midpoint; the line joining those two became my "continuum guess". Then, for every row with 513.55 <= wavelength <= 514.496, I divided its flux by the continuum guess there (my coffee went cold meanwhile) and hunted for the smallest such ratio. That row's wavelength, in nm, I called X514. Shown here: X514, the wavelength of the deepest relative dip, 513.608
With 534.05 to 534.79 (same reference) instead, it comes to 534.726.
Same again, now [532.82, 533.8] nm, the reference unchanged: 532.883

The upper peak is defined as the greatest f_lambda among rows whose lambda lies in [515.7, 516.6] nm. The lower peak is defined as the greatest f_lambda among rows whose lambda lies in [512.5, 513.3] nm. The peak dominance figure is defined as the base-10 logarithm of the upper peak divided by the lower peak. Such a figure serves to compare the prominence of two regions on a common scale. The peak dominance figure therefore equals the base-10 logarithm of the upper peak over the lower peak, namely 0.073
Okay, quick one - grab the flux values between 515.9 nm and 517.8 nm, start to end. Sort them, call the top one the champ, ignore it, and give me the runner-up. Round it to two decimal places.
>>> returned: 22.03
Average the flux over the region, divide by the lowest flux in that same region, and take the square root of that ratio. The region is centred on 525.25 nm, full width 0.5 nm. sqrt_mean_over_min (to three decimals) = 1.004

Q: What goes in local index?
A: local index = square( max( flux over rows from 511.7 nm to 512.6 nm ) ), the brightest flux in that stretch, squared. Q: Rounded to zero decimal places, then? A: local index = 420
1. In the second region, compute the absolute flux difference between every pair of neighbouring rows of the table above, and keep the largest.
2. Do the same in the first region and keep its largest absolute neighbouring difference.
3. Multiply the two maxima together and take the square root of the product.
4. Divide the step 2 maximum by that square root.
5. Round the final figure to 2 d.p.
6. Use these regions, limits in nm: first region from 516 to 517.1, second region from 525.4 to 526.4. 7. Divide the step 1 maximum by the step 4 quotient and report 0.14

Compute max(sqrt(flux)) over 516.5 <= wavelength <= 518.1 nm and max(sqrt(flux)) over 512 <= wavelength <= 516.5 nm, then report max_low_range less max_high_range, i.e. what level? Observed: 0.050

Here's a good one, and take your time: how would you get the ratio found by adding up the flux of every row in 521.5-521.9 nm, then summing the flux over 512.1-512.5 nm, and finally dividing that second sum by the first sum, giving 0.824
